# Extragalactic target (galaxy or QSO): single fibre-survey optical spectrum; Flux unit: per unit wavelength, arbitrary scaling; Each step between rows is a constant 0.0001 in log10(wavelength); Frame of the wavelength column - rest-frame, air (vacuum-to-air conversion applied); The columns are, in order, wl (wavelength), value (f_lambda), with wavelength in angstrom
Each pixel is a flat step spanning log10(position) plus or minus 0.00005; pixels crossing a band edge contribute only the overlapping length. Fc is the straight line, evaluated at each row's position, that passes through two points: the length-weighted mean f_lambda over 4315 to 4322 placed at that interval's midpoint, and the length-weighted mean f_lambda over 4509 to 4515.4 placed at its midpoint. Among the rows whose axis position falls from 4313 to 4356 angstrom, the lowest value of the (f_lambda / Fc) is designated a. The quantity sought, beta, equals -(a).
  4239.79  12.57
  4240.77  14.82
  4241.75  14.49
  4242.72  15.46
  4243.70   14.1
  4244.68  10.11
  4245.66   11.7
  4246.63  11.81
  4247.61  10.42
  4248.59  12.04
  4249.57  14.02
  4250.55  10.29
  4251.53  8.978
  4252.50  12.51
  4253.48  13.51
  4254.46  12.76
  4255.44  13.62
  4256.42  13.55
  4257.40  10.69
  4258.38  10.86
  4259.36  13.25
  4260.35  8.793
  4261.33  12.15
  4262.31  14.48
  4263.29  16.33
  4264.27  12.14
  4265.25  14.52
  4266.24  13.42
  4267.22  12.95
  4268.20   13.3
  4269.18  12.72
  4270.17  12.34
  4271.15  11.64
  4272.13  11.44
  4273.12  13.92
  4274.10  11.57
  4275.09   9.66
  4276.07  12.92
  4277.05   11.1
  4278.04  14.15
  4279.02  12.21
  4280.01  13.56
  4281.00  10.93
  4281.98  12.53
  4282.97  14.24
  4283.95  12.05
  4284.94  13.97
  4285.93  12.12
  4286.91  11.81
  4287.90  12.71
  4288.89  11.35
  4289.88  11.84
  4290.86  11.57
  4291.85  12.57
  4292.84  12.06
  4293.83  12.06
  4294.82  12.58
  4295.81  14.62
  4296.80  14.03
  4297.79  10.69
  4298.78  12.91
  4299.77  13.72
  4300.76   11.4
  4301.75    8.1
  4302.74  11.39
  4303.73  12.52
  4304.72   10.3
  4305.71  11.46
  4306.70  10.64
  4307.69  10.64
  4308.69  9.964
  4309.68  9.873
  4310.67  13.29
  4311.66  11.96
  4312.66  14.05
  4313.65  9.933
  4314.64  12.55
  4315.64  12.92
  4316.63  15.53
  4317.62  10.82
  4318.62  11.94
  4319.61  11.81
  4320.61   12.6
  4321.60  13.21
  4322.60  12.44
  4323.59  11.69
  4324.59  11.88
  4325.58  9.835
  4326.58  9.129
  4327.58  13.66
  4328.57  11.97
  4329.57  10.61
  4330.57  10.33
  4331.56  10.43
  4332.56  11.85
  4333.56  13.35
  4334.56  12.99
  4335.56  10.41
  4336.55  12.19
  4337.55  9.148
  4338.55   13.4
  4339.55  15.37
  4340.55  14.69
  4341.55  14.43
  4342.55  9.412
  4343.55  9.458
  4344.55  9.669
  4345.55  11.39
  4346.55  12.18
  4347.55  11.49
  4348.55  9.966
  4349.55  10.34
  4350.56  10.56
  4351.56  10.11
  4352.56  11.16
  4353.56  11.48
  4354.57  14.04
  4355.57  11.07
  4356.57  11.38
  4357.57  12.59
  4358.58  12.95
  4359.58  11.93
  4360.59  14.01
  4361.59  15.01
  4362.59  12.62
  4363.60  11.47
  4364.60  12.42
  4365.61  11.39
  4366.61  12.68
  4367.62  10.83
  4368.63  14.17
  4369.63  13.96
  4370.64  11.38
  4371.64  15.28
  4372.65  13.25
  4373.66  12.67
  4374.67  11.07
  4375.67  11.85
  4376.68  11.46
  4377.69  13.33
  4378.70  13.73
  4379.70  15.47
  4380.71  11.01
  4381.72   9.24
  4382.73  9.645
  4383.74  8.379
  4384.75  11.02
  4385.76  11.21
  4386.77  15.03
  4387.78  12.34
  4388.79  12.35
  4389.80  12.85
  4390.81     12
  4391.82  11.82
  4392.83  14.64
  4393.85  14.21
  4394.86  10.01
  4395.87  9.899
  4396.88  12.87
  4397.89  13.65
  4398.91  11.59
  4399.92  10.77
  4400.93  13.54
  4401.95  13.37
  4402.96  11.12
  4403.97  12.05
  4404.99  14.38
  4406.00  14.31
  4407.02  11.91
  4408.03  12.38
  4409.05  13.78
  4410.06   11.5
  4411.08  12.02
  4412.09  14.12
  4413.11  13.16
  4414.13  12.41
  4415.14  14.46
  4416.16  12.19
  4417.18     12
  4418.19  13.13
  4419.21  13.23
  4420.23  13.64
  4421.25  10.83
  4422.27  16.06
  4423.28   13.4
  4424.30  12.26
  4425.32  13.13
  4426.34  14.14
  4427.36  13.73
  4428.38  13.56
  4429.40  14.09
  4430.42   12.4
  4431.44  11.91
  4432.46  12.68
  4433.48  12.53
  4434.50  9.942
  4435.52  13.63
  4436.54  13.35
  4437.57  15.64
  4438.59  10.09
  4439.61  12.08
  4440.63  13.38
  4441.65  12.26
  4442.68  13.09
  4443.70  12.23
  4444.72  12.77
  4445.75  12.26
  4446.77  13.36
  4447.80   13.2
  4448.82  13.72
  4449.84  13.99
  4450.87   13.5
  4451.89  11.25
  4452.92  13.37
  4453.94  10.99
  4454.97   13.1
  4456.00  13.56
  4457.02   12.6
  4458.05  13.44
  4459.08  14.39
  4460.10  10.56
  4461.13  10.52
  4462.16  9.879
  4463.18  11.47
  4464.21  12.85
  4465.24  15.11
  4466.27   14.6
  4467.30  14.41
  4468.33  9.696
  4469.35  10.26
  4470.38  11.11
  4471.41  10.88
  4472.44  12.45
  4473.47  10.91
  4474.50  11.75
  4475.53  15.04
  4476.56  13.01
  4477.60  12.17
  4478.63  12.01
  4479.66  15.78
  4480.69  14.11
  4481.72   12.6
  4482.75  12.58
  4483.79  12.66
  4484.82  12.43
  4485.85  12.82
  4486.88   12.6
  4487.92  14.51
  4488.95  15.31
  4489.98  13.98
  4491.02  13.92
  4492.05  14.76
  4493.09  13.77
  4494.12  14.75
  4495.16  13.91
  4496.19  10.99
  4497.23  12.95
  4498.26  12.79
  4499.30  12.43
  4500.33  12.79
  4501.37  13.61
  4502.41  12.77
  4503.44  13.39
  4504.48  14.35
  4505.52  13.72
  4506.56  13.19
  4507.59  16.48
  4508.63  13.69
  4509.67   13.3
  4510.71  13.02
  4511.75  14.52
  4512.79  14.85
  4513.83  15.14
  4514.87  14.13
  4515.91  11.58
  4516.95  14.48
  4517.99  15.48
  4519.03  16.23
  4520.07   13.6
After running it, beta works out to -0.713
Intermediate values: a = 0.713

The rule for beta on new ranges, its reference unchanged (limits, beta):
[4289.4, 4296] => -0.928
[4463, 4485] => -0.703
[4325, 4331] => -0.717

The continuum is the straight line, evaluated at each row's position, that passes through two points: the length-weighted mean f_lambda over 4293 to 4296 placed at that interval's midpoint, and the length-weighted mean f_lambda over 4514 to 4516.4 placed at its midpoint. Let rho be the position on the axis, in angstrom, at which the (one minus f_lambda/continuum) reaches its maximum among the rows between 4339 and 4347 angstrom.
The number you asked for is 4342.55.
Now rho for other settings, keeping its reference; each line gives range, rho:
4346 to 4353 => 4348.55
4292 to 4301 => 4297.79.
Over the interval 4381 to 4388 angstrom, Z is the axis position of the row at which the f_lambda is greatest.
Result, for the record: 4386.77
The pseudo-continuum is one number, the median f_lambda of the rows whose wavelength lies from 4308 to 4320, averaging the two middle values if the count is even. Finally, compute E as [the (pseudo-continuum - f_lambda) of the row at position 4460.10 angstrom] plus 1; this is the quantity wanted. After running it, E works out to 2.4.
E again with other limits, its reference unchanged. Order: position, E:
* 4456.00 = -0.6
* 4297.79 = 2.3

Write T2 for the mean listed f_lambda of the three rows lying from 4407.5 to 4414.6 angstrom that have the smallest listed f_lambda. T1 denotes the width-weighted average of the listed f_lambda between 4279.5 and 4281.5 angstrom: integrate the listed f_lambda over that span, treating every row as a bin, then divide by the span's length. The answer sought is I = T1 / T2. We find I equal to 1.0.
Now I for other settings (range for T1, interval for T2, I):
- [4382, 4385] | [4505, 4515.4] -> 0.7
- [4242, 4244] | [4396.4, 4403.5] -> 1.3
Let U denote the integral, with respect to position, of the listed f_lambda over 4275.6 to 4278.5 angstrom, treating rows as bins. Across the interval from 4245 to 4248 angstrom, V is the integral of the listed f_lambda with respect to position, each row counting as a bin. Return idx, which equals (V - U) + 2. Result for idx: -1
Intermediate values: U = 36.8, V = 34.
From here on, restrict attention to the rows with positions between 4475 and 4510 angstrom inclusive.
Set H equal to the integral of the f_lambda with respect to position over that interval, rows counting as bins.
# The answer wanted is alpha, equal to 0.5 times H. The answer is 236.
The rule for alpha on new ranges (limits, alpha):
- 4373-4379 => 37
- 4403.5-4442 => 249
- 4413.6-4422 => 54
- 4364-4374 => 64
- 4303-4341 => 226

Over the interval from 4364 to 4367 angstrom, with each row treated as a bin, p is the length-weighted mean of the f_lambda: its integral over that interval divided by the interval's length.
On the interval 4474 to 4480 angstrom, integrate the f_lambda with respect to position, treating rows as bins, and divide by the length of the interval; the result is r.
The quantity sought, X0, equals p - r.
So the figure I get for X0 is -1.1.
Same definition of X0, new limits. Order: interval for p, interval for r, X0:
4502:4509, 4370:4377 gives 1.5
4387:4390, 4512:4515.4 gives -2.0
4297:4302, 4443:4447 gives -1.0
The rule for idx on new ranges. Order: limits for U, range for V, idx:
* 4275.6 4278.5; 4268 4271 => 3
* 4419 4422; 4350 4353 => -5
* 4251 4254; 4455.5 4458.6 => 8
